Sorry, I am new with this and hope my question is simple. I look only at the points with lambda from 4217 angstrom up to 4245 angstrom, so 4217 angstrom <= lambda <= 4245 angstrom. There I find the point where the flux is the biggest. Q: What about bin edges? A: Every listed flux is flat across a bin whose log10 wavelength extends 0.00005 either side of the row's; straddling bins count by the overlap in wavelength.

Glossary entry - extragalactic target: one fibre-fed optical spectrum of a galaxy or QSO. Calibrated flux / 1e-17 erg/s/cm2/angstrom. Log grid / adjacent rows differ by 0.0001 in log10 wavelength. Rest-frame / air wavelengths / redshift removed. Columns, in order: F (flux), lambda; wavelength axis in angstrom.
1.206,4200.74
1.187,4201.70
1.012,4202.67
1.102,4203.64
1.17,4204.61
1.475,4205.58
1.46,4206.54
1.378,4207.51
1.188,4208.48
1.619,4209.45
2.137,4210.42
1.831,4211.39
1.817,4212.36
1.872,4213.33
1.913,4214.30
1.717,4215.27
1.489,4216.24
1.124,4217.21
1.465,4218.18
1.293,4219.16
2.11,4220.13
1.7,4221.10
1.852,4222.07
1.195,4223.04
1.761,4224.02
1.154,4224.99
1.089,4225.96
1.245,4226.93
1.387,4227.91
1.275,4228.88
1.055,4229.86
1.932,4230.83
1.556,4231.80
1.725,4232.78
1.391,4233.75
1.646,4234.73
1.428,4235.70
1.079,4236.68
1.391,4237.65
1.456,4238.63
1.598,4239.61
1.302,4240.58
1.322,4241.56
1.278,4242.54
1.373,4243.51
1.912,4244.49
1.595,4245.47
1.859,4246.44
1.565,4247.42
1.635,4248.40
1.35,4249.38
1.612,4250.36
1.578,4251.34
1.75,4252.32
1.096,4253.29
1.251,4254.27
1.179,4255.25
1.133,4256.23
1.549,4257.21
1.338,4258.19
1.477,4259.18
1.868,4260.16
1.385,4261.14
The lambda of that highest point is 4220.13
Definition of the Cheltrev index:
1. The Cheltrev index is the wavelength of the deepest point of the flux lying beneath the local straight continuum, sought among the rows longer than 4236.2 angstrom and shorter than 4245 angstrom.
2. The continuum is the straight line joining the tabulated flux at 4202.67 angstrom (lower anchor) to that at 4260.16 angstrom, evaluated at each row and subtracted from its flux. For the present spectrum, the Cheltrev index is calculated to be 4236.68 angstrom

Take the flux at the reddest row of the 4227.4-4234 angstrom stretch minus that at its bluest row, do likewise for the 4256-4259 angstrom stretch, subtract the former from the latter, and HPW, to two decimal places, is 0.20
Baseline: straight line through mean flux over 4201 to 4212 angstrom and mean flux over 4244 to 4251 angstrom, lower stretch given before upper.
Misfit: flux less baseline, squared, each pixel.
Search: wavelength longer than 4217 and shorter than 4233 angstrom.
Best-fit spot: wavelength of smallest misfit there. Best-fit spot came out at 4231.80 angstrom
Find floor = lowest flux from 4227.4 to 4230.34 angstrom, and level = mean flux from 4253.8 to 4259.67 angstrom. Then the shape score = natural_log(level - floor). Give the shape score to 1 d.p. -1.3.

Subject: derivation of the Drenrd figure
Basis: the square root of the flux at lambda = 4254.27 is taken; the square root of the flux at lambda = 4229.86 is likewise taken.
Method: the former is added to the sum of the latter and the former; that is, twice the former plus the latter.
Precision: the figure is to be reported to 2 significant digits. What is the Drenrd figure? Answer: 3.3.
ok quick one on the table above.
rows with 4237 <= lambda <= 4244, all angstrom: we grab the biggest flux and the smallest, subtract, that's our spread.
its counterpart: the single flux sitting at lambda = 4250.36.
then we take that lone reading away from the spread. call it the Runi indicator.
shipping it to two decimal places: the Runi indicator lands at -1.29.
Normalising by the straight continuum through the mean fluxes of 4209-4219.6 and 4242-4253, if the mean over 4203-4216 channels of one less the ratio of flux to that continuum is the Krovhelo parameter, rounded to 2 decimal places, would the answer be 0.05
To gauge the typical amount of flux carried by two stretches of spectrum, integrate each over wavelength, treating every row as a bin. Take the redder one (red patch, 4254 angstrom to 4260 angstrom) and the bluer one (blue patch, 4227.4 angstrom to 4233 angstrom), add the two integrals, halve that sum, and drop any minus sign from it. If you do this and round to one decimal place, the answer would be 8.2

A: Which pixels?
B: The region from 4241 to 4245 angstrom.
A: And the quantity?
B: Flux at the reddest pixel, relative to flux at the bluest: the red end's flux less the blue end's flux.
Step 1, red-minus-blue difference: 0.59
